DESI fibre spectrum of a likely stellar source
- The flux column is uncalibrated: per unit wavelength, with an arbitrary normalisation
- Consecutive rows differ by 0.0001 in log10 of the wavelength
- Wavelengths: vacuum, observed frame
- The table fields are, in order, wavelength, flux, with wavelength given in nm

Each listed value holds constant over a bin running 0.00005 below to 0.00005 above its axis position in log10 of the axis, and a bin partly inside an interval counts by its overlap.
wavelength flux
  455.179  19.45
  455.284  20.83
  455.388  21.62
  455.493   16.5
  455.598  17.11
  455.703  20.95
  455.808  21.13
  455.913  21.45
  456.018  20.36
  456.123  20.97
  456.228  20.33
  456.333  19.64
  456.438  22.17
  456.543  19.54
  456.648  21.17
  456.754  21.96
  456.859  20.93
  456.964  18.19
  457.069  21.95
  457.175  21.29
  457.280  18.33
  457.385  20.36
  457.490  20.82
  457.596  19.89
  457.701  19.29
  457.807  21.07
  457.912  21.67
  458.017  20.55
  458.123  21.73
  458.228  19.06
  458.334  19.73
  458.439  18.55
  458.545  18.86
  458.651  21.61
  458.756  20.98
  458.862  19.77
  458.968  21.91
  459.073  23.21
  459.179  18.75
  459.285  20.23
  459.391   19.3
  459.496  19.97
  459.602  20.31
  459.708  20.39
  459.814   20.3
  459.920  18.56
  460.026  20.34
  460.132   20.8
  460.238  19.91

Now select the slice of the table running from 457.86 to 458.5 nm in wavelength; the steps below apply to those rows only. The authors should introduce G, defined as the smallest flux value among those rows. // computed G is 18.55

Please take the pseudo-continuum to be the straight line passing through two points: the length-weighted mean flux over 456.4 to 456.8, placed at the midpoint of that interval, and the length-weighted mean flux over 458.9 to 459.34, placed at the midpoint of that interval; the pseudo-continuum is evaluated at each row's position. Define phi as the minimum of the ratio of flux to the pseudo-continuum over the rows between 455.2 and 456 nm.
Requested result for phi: 0.78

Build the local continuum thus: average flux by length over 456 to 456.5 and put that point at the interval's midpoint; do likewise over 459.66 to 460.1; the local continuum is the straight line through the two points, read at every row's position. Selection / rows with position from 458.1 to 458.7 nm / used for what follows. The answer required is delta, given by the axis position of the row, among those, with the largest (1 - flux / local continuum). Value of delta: 458.439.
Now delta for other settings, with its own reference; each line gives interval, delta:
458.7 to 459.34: 459.179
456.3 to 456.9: 456.543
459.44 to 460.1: 459.920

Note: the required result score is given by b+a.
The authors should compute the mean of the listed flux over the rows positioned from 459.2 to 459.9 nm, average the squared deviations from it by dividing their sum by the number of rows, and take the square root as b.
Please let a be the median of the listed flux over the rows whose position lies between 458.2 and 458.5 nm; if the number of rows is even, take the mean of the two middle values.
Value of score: 19.4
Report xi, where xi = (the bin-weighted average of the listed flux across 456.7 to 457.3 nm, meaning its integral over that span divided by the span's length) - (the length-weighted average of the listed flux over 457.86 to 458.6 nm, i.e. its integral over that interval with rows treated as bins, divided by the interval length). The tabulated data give 0.5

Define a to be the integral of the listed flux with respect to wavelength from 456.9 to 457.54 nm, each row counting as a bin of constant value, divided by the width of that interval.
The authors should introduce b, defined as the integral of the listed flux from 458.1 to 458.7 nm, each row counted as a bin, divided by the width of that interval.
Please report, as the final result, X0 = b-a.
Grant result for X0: -0.37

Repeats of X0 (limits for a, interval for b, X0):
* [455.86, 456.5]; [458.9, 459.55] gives -0.26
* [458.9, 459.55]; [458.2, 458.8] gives -0.74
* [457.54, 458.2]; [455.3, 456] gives -0.75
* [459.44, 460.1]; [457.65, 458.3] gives 0.53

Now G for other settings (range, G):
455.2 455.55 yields 16.5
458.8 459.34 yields 18.75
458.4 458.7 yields 18.55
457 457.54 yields 18.33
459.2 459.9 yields 19.3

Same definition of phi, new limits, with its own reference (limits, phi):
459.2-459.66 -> 0.92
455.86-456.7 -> 0.92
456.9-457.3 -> 0.86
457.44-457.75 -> 0.92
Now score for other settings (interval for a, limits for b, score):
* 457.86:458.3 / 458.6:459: 21.9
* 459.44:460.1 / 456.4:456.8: 21.3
